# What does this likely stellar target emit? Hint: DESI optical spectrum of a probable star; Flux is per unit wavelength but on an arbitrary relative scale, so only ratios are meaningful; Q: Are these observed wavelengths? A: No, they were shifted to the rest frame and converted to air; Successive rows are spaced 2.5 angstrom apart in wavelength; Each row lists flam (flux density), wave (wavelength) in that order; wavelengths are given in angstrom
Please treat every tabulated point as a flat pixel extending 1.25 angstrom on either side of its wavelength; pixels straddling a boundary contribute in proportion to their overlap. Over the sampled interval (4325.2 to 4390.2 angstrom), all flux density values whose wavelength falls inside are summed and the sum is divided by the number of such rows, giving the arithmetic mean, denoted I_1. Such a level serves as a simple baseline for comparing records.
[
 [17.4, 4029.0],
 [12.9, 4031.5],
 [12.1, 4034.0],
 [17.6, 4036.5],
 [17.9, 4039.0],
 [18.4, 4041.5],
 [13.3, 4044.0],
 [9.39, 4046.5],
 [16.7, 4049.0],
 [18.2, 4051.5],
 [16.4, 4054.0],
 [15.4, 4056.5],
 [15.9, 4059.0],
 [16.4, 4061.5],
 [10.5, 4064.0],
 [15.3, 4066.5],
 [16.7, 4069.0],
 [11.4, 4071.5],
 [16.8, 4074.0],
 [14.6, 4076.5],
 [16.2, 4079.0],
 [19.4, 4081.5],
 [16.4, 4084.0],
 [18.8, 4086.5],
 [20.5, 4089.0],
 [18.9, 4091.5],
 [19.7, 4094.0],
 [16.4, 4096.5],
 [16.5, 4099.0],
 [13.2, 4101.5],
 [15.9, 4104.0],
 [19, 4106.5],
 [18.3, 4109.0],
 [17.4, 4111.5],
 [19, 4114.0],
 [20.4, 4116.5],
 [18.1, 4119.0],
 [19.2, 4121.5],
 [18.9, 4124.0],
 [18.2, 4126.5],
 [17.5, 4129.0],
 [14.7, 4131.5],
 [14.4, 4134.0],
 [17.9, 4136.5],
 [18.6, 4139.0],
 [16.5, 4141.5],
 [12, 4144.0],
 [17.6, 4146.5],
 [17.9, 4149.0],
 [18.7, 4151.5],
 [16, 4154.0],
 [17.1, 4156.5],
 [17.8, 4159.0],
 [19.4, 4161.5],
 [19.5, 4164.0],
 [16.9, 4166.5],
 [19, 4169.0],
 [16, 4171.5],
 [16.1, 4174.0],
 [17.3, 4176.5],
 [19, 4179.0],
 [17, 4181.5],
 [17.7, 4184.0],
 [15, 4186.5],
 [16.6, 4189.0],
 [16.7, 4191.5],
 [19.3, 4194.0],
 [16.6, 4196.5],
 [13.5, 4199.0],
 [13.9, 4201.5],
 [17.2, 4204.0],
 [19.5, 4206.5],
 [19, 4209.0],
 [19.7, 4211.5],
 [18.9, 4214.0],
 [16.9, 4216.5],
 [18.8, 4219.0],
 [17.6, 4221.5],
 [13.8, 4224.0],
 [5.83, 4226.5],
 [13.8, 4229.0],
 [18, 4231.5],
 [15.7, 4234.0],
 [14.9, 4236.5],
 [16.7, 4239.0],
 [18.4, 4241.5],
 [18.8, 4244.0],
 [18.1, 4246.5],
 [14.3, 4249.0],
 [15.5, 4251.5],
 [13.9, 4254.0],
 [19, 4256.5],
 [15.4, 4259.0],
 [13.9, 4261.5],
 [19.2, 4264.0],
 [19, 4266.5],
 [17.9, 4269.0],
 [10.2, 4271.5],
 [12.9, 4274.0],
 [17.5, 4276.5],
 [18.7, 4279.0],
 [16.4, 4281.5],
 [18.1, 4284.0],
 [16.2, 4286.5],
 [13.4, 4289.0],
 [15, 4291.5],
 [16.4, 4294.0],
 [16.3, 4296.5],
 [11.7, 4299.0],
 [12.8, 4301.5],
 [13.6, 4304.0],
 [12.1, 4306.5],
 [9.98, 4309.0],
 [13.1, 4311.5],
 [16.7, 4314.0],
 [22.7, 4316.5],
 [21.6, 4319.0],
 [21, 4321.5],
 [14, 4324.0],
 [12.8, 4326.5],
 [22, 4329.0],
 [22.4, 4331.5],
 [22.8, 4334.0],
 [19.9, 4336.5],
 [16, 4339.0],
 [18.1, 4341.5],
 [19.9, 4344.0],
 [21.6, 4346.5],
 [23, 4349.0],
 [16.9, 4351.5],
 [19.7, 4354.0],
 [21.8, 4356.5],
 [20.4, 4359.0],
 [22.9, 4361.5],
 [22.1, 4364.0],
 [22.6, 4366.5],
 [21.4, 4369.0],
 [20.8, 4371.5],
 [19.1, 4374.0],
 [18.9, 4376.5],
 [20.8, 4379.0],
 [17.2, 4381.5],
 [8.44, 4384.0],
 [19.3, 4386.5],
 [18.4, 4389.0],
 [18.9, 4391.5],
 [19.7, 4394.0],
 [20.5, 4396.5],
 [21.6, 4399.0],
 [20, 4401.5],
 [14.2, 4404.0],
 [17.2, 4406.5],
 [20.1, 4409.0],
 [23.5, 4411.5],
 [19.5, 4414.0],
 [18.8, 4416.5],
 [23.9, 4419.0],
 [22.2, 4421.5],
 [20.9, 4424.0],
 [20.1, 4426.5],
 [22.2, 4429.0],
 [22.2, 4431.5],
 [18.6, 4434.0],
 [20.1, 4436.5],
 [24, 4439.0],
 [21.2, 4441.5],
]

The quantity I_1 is 19.6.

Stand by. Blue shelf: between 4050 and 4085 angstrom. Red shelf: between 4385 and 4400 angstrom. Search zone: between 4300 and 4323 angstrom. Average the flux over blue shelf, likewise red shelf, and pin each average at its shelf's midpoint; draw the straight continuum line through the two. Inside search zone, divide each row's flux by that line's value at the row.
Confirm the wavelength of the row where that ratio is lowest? 4309.0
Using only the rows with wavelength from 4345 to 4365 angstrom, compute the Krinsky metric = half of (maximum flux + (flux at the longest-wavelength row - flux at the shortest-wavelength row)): 12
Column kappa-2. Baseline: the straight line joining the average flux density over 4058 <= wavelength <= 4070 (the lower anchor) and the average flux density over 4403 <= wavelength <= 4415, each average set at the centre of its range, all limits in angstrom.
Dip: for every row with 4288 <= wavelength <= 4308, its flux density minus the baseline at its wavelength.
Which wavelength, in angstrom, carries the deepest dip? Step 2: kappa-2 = 4299.0 angstrom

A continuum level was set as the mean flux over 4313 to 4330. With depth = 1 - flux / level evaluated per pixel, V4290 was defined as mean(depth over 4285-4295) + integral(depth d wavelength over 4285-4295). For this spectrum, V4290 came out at 2.0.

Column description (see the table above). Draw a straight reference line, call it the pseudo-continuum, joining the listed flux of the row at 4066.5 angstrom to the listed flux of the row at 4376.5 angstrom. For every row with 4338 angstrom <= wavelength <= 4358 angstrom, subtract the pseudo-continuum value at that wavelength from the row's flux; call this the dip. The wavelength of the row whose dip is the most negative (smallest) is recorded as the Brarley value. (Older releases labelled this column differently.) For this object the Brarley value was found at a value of 4339.0 angstrom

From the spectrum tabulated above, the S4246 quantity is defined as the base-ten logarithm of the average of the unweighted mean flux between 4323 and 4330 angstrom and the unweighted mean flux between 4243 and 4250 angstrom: 1.22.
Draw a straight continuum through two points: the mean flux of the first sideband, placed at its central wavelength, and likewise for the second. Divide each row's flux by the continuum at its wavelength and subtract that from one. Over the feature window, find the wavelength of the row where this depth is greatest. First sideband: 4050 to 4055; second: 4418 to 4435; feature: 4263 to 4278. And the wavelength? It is 4271.5 angstrom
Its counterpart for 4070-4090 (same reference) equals 4071.5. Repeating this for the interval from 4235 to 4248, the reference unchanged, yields 4236.5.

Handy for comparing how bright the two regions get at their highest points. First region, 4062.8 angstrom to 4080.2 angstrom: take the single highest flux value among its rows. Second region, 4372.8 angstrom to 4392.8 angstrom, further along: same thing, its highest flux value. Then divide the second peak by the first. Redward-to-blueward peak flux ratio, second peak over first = 1.24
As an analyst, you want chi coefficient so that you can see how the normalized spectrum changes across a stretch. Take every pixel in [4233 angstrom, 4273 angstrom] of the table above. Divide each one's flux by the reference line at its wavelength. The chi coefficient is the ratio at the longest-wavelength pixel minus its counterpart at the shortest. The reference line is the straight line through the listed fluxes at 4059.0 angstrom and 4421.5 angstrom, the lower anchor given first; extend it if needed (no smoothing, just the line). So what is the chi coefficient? -0.31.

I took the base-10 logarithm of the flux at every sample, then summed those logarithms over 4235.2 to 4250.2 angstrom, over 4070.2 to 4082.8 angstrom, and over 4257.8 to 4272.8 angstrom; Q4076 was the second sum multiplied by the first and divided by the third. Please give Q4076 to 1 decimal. 6.1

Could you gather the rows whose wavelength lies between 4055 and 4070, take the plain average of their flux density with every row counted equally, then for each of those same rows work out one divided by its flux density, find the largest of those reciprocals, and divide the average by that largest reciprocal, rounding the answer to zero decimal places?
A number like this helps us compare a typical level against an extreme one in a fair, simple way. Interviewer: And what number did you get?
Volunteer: 158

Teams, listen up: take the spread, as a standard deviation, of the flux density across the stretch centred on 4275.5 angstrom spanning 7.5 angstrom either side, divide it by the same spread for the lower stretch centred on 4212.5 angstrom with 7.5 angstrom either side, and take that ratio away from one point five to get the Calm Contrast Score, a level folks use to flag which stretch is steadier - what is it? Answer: -1.8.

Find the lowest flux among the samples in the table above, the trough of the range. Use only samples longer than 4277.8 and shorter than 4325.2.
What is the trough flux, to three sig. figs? 9.98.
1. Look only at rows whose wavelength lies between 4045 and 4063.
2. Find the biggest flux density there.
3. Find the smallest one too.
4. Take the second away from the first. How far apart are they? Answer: 9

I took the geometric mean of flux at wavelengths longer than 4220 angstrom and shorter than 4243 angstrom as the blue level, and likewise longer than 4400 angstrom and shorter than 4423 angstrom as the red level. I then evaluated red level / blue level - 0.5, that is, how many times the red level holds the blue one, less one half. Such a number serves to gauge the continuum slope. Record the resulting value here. 0.88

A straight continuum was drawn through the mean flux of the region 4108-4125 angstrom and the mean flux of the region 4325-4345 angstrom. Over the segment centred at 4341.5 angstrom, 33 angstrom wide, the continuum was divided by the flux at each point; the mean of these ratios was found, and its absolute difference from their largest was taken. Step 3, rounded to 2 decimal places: 0.50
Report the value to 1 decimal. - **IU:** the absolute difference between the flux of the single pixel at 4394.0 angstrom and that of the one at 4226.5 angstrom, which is 13.9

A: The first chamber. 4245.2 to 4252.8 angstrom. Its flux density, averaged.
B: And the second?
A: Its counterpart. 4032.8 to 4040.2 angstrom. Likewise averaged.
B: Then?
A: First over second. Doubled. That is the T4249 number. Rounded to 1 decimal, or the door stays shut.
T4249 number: 2.0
